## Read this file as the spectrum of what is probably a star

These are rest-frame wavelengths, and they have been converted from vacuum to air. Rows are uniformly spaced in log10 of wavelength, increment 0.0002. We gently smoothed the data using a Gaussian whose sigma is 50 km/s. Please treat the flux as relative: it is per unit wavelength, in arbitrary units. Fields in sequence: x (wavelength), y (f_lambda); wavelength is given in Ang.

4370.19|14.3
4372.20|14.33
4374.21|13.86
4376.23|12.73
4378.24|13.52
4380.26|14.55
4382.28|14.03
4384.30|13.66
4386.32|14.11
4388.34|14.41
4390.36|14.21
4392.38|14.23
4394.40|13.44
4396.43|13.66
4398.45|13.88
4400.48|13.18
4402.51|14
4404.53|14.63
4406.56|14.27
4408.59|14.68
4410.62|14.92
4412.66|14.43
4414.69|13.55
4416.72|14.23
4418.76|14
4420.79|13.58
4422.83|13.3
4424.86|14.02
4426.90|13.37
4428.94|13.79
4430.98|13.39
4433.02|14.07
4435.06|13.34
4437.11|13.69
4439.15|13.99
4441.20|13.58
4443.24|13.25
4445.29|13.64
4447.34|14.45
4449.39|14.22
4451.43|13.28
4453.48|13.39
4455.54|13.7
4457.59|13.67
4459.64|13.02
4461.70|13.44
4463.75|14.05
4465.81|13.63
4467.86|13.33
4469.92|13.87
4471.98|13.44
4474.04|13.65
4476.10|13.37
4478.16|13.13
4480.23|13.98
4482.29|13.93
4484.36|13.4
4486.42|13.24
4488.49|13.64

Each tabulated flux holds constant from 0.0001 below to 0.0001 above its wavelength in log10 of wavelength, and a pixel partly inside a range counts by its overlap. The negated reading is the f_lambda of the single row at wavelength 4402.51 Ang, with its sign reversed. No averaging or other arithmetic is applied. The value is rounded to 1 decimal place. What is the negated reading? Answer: -14.0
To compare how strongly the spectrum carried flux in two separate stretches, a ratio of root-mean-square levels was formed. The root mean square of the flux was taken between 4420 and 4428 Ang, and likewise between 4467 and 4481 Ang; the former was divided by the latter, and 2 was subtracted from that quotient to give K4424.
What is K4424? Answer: -0.998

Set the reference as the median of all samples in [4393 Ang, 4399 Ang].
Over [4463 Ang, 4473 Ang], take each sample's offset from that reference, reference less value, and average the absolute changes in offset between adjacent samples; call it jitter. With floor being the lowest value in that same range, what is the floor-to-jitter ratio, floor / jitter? 32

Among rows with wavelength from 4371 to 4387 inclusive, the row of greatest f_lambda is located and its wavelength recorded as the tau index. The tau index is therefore 4380.26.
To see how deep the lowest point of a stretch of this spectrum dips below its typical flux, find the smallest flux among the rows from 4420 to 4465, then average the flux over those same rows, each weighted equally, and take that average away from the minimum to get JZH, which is -0.63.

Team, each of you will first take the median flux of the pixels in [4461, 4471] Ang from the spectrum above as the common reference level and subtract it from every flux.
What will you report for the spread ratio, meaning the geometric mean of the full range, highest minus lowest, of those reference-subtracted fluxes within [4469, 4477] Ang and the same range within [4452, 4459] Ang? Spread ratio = 0.39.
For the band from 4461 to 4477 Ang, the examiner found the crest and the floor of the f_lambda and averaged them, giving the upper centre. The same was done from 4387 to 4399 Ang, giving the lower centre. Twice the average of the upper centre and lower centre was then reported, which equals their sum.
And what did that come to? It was 27.6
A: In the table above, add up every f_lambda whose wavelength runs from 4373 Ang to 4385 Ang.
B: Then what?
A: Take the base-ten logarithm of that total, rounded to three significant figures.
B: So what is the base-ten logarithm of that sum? 1.92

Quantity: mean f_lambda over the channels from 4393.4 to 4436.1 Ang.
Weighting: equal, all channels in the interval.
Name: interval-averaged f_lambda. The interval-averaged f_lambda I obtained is 13.9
